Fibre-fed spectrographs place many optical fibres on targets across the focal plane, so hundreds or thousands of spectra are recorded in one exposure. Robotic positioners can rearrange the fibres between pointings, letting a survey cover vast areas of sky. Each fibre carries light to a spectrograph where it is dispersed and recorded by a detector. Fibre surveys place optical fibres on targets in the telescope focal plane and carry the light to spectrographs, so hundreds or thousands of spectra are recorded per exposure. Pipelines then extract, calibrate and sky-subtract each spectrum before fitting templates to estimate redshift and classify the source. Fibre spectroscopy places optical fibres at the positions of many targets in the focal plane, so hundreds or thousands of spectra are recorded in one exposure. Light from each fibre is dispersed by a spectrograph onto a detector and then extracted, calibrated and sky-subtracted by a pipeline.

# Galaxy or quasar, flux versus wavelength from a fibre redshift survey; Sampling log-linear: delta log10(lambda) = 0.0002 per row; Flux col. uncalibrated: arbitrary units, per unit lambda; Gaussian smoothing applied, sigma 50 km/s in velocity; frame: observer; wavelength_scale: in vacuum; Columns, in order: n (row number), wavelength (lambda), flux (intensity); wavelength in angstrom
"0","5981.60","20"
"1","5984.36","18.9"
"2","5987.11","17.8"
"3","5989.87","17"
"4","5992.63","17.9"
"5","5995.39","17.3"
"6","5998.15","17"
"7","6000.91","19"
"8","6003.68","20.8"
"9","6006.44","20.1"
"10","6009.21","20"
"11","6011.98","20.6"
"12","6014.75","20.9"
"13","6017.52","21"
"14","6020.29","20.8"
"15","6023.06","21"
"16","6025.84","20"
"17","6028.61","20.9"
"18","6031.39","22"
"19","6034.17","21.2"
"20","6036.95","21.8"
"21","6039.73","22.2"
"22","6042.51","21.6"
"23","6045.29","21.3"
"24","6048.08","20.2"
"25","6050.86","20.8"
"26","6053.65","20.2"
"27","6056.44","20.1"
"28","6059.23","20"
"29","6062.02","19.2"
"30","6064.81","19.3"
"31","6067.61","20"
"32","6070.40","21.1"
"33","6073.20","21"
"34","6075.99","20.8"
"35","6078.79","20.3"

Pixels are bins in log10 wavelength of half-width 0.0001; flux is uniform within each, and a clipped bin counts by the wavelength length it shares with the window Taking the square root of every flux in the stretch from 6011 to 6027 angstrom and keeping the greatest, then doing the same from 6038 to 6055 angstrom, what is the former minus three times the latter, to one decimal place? -9.6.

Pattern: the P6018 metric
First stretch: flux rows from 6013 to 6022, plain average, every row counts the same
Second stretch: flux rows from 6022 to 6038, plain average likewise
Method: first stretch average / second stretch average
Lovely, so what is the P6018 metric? 0.99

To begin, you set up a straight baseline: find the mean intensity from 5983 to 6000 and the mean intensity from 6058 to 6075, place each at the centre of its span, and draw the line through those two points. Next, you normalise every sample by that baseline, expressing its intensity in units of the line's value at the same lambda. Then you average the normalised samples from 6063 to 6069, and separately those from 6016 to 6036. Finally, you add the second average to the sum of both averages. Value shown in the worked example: 3.21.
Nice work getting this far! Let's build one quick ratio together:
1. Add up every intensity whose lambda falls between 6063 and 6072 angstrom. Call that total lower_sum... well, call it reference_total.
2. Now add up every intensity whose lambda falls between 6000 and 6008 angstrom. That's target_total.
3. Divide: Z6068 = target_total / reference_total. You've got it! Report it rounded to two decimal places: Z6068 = 0.99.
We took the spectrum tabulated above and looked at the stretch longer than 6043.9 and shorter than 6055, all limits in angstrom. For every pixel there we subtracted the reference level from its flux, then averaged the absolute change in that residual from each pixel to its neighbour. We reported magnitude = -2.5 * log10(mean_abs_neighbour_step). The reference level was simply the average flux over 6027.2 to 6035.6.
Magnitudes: 0.29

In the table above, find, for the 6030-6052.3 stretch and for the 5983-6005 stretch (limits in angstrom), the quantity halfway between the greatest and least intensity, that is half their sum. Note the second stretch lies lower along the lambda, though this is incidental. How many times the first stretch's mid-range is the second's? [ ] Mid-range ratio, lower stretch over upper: 0.89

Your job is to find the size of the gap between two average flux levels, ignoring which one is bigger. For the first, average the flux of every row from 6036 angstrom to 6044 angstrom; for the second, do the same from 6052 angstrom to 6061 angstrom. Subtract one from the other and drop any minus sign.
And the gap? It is 1.8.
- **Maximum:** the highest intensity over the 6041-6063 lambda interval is 21.6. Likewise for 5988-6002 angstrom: 19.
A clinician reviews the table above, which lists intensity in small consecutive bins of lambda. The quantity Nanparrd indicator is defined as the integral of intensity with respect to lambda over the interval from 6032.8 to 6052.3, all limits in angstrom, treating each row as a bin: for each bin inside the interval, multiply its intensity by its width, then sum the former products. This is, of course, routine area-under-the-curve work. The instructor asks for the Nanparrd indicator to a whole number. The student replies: 415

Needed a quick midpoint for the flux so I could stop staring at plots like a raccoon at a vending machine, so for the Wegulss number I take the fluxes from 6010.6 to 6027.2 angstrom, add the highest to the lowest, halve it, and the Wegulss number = 20.5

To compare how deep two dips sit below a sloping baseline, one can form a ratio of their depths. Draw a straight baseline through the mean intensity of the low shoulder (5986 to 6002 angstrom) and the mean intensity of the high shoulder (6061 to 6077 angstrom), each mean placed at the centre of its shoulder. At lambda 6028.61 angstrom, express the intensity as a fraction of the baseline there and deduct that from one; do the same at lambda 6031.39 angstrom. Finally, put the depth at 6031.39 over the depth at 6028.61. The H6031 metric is 1.5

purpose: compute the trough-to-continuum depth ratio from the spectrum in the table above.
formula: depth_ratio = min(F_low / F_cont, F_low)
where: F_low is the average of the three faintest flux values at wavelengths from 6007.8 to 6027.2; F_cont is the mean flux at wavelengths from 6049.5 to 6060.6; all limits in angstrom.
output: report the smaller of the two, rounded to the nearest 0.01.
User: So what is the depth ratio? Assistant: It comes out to 1.00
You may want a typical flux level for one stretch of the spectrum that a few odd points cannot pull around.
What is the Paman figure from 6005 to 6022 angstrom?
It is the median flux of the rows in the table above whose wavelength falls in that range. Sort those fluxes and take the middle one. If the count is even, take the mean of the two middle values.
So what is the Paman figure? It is 20.7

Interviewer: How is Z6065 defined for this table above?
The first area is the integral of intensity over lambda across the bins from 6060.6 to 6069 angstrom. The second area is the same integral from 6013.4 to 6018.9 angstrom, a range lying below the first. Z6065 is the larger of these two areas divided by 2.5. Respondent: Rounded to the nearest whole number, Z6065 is 65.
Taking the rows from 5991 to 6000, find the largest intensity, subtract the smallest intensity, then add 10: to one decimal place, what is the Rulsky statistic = 10.9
